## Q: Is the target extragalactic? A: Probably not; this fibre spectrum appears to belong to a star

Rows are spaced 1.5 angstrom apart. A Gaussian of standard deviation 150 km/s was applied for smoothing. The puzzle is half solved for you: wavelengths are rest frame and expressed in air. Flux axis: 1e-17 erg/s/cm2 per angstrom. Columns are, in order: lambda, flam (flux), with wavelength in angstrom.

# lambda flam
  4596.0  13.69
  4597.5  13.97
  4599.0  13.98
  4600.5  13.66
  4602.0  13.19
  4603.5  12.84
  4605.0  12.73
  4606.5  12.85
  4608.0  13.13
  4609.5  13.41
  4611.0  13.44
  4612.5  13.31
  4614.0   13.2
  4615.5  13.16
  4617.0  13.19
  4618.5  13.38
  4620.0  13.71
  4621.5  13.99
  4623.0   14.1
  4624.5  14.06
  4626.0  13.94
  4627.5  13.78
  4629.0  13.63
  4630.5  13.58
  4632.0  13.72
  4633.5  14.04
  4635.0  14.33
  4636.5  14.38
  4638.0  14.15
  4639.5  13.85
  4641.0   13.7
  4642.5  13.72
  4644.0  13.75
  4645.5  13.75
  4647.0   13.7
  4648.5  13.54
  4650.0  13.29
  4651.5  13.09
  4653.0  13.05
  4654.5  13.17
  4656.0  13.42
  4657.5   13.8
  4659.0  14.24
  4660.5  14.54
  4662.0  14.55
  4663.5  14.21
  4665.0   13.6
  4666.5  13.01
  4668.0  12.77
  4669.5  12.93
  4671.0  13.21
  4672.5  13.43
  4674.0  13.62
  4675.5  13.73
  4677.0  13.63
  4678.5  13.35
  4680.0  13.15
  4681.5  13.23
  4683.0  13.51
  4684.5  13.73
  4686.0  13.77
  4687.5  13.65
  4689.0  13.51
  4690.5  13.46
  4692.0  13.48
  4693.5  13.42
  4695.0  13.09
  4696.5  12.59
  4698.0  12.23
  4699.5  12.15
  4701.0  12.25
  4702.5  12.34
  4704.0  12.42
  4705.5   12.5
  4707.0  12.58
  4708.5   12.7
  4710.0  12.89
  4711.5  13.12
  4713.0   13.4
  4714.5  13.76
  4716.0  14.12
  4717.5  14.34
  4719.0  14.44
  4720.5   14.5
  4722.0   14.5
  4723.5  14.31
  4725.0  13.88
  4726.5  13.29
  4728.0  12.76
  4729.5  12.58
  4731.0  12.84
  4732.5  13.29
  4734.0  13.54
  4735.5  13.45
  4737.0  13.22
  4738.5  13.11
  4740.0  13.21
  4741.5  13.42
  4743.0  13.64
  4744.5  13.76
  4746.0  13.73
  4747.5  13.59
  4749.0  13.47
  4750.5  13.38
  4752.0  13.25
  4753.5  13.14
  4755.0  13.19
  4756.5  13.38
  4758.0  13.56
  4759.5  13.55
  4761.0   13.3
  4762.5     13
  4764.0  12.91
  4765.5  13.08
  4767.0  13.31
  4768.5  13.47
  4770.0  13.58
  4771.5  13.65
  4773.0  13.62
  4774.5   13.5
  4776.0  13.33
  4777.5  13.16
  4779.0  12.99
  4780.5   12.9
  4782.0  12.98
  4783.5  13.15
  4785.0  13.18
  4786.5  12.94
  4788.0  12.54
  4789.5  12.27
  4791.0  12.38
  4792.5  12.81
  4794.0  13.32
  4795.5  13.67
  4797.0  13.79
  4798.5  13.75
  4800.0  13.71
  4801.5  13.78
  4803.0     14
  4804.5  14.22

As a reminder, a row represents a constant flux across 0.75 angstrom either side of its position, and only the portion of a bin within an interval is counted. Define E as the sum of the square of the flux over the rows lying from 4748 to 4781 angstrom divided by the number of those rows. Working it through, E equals 177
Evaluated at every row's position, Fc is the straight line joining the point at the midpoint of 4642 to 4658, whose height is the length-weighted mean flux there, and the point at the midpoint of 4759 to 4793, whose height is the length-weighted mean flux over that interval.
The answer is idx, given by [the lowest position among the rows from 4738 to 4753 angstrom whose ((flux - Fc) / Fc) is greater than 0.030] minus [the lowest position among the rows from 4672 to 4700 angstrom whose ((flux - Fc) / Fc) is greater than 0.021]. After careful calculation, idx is 67.5 angstrom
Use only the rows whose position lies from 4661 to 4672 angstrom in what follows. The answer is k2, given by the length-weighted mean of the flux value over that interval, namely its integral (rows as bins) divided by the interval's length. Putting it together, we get 13.5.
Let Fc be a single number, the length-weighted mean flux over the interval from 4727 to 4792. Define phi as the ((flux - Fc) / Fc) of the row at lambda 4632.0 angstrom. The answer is 0.038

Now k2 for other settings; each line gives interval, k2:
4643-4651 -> 13.6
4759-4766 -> 13.2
